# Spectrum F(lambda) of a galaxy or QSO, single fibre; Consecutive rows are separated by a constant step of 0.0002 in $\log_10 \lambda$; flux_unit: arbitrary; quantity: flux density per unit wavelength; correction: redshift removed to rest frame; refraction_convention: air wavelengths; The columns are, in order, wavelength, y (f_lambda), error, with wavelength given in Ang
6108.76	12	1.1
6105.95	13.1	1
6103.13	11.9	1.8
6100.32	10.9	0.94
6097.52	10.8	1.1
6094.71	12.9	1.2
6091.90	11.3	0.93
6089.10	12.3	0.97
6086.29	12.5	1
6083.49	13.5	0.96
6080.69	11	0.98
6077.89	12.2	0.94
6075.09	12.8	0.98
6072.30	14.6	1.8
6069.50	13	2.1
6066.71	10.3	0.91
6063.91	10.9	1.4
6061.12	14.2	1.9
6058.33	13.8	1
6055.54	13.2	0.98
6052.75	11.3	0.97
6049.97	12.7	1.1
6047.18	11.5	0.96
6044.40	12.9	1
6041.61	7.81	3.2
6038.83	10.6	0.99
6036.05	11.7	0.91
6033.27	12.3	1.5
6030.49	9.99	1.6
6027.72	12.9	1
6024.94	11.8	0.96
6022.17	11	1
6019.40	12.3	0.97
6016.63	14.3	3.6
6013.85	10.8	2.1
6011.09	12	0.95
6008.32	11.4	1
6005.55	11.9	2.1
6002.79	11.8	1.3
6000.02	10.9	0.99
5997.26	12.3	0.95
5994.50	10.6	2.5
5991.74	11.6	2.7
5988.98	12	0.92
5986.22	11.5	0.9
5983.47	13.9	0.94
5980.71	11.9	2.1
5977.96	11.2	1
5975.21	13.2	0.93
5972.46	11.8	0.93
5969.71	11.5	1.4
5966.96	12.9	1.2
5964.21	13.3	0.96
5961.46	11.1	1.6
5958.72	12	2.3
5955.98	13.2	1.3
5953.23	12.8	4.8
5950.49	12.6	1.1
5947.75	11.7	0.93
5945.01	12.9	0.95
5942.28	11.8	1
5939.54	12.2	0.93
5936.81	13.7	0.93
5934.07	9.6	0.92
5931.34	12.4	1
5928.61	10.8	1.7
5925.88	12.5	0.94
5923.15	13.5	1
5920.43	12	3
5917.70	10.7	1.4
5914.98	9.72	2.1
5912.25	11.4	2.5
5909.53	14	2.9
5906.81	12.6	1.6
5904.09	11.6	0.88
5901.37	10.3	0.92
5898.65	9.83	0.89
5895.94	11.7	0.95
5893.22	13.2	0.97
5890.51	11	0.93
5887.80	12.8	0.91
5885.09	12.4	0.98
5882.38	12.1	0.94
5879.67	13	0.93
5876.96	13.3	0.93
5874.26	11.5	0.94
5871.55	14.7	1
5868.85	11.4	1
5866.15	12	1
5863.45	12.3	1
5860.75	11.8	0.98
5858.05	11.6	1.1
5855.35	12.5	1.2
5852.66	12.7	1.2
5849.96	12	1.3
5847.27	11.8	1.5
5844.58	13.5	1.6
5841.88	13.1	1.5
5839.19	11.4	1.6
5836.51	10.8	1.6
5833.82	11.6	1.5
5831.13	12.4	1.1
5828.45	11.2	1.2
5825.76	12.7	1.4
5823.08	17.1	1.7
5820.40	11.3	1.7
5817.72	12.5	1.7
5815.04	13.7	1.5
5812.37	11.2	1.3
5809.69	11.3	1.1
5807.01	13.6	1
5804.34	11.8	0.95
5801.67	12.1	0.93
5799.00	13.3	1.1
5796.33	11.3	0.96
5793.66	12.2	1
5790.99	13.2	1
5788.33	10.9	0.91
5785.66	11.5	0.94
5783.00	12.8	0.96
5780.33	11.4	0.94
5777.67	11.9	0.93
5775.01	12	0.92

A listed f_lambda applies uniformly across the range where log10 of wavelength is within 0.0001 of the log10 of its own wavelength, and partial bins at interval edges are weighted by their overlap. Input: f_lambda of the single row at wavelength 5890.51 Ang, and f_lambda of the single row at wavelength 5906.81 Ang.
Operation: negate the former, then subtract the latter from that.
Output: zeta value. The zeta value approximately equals -23.6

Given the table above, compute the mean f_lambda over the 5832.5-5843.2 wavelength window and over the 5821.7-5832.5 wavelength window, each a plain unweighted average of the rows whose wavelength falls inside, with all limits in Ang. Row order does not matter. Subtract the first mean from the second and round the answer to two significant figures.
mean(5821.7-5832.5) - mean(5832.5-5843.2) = 1.6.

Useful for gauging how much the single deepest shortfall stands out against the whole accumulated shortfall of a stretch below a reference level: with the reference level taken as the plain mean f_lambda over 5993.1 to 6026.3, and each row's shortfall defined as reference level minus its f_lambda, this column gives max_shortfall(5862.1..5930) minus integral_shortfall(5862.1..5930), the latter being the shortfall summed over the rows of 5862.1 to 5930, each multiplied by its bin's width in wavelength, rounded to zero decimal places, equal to 19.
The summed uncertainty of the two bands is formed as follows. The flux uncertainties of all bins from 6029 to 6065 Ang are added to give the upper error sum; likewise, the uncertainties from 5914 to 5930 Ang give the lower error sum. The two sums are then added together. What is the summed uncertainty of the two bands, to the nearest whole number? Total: 28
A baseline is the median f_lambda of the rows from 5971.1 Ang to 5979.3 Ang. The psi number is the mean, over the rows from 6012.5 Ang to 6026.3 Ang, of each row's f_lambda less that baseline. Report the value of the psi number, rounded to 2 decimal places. 0.24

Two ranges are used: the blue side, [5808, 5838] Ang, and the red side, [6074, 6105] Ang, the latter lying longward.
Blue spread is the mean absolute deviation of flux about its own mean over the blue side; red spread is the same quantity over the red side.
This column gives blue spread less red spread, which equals 0.46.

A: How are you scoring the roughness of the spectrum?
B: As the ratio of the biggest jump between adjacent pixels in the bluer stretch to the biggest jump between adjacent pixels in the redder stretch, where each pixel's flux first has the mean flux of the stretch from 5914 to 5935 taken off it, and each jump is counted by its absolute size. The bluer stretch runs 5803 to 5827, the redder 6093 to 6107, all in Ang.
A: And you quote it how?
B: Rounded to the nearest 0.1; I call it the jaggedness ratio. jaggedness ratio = 2.8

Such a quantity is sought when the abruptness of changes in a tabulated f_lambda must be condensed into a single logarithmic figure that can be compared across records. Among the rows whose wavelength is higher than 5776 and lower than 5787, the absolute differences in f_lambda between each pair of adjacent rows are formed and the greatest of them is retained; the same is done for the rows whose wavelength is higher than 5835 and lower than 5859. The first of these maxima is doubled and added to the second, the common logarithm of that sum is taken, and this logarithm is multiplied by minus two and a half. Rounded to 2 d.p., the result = -1.63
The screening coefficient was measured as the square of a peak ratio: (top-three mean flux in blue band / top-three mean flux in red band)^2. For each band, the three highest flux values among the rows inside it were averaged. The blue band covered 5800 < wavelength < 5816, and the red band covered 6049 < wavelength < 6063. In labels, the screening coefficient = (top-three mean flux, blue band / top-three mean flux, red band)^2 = 0.91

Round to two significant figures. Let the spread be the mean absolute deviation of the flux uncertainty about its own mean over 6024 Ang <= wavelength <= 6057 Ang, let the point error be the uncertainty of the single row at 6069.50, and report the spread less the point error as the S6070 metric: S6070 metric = -1.7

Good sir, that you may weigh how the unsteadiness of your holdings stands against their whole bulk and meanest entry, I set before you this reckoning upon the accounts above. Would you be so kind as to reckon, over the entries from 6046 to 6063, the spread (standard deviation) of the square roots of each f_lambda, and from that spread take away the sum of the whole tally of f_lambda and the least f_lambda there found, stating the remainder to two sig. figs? -88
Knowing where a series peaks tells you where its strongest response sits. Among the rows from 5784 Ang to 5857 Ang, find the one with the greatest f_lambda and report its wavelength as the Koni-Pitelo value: 5823.08 Ang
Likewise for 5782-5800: 5799.00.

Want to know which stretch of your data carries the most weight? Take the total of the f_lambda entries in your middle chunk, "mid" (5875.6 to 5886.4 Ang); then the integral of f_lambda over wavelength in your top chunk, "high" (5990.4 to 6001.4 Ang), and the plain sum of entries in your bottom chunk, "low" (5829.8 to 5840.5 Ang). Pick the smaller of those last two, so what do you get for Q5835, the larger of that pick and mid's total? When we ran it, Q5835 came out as 50.8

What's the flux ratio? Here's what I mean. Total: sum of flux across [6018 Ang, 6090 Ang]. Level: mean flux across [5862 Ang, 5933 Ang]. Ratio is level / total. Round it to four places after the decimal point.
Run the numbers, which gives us 0.0384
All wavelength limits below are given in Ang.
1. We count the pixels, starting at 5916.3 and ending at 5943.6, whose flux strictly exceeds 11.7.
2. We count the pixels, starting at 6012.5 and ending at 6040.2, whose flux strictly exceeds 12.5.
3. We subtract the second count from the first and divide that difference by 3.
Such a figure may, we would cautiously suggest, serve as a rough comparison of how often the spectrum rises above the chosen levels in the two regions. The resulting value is 1.67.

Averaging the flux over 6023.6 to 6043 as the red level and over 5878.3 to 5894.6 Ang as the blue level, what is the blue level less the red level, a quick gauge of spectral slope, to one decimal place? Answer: 1.4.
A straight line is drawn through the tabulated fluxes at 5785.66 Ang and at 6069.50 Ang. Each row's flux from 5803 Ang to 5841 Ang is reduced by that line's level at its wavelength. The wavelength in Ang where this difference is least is 5836.51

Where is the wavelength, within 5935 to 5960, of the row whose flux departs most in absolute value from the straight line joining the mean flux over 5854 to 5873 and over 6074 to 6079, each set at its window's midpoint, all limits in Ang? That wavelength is 5936.81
